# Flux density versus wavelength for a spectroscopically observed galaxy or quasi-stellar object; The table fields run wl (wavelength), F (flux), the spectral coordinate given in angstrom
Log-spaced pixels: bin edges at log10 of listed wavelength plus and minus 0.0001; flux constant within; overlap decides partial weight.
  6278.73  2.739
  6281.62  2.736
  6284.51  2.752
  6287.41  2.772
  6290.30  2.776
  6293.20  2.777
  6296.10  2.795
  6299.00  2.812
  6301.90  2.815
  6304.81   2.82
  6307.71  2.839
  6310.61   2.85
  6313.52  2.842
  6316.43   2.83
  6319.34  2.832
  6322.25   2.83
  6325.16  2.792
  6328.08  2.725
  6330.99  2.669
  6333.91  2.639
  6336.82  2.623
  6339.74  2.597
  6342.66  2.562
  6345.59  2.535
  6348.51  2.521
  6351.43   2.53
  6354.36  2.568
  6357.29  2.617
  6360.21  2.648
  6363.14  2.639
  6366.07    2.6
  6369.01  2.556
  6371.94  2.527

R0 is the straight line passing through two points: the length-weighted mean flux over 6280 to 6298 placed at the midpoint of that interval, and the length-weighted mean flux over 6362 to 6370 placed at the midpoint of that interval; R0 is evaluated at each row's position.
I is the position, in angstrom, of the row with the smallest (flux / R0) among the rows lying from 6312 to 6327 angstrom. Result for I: 6325.16 angstrom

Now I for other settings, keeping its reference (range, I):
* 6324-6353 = 6348.51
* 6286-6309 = 6287.41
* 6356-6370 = 6369.01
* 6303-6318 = 6304.81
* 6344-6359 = 6348.51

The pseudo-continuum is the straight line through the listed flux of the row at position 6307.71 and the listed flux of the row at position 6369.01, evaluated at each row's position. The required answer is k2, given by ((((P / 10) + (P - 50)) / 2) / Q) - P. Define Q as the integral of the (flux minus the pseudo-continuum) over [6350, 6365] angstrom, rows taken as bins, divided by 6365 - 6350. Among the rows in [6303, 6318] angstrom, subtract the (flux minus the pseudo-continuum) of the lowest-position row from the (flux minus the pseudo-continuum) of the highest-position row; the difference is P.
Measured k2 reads 2965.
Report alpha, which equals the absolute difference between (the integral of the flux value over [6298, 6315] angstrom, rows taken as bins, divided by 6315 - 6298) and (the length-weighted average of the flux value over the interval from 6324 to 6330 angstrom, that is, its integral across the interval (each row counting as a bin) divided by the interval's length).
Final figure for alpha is 0.08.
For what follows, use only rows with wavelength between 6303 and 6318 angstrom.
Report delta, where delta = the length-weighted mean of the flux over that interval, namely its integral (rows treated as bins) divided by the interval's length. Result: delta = 2.84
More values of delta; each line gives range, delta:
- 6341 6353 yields 2.54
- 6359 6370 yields 2.61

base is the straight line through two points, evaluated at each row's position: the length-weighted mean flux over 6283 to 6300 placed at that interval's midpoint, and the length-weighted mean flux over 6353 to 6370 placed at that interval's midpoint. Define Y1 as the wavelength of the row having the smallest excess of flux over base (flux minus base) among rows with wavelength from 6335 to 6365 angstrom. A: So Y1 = 6348.51 angstrom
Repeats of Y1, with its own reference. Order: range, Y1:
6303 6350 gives 6348.51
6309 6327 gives 6325.16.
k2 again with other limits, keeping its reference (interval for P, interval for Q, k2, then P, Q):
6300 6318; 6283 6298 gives 174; 0.08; -0.143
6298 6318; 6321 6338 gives 983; 0.10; -0.025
